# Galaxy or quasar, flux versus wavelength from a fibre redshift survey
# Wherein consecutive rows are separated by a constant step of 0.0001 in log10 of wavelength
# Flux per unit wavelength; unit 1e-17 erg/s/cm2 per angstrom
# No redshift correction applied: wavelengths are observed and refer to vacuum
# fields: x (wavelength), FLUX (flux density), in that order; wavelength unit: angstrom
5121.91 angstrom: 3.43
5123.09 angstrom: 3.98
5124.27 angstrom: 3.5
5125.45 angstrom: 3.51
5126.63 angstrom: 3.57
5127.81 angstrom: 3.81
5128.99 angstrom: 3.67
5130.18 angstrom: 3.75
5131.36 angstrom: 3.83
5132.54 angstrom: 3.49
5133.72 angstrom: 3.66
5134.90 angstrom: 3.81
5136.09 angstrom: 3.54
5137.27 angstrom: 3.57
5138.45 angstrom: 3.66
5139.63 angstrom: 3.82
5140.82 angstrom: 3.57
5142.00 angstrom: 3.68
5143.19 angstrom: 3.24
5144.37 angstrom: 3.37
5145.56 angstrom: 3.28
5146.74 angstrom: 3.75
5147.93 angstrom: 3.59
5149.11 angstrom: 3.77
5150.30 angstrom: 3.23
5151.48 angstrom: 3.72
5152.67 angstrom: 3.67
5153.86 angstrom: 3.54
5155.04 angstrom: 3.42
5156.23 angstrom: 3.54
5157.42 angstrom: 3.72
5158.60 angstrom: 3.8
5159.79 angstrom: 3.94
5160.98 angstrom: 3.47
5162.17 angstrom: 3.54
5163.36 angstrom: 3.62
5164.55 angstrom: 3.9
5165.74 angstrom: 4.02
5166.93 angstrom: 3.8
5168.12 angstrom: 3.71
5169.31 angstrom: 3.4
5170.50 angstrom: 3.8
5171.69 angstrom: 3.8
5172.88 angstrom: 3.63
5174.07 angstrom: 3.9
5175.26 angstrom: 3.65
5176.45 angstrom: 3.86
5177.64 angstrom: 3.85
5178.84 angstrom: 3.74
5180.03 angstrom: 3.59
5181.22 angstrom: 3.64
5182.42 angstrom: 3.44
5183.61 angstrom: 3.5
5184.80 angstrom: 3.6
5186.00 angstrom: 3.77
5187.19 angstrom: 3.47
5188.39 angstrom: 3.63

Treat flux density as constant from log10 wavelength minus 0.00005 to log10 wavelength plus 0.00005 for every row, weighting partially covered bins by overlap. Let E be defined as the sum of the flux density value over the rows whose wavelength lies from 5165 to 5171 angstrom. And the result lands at 18.7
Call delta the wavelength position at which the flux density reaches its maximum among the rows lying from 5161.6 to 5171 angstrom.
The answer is 5165.74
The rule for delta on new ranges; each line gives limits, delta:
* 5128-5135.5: 5131.36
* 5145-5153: 5149.11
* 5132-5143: 5139.63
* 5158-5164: 5159.79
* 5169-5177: 5174.07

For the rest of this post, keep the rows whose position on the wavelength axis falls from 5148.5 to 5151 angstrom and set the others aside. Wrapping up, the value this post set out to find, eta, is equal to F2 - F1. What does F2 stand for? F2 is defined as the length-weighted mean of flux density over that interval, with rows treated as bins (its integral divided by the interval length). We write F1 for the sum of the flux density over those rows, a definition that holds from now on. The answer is -3.5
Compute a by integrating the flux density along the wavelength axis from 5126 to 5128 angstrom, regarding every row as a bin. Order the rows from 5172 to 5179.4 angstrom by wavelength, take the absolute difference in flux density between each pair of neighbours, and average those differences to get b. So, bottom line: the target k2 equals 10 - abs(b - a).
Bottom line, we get 3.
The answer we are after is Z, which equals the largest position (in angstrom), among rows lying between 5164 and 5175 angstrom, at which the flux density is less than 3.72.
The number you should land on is 5172.88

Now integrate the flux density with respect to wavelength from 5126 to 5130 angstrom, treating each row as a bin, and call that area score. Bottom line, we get 15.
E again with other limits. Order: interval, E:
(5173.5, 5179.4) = 19.0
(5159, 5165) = 18.5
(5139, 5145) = 17.7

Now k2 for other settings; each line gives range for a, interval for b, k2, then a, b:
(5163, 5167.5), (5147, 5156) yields -7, 17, 0.25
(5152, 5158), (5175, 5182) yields -11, 21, 0.11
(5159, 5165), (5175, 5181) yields -12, 22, 0.12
